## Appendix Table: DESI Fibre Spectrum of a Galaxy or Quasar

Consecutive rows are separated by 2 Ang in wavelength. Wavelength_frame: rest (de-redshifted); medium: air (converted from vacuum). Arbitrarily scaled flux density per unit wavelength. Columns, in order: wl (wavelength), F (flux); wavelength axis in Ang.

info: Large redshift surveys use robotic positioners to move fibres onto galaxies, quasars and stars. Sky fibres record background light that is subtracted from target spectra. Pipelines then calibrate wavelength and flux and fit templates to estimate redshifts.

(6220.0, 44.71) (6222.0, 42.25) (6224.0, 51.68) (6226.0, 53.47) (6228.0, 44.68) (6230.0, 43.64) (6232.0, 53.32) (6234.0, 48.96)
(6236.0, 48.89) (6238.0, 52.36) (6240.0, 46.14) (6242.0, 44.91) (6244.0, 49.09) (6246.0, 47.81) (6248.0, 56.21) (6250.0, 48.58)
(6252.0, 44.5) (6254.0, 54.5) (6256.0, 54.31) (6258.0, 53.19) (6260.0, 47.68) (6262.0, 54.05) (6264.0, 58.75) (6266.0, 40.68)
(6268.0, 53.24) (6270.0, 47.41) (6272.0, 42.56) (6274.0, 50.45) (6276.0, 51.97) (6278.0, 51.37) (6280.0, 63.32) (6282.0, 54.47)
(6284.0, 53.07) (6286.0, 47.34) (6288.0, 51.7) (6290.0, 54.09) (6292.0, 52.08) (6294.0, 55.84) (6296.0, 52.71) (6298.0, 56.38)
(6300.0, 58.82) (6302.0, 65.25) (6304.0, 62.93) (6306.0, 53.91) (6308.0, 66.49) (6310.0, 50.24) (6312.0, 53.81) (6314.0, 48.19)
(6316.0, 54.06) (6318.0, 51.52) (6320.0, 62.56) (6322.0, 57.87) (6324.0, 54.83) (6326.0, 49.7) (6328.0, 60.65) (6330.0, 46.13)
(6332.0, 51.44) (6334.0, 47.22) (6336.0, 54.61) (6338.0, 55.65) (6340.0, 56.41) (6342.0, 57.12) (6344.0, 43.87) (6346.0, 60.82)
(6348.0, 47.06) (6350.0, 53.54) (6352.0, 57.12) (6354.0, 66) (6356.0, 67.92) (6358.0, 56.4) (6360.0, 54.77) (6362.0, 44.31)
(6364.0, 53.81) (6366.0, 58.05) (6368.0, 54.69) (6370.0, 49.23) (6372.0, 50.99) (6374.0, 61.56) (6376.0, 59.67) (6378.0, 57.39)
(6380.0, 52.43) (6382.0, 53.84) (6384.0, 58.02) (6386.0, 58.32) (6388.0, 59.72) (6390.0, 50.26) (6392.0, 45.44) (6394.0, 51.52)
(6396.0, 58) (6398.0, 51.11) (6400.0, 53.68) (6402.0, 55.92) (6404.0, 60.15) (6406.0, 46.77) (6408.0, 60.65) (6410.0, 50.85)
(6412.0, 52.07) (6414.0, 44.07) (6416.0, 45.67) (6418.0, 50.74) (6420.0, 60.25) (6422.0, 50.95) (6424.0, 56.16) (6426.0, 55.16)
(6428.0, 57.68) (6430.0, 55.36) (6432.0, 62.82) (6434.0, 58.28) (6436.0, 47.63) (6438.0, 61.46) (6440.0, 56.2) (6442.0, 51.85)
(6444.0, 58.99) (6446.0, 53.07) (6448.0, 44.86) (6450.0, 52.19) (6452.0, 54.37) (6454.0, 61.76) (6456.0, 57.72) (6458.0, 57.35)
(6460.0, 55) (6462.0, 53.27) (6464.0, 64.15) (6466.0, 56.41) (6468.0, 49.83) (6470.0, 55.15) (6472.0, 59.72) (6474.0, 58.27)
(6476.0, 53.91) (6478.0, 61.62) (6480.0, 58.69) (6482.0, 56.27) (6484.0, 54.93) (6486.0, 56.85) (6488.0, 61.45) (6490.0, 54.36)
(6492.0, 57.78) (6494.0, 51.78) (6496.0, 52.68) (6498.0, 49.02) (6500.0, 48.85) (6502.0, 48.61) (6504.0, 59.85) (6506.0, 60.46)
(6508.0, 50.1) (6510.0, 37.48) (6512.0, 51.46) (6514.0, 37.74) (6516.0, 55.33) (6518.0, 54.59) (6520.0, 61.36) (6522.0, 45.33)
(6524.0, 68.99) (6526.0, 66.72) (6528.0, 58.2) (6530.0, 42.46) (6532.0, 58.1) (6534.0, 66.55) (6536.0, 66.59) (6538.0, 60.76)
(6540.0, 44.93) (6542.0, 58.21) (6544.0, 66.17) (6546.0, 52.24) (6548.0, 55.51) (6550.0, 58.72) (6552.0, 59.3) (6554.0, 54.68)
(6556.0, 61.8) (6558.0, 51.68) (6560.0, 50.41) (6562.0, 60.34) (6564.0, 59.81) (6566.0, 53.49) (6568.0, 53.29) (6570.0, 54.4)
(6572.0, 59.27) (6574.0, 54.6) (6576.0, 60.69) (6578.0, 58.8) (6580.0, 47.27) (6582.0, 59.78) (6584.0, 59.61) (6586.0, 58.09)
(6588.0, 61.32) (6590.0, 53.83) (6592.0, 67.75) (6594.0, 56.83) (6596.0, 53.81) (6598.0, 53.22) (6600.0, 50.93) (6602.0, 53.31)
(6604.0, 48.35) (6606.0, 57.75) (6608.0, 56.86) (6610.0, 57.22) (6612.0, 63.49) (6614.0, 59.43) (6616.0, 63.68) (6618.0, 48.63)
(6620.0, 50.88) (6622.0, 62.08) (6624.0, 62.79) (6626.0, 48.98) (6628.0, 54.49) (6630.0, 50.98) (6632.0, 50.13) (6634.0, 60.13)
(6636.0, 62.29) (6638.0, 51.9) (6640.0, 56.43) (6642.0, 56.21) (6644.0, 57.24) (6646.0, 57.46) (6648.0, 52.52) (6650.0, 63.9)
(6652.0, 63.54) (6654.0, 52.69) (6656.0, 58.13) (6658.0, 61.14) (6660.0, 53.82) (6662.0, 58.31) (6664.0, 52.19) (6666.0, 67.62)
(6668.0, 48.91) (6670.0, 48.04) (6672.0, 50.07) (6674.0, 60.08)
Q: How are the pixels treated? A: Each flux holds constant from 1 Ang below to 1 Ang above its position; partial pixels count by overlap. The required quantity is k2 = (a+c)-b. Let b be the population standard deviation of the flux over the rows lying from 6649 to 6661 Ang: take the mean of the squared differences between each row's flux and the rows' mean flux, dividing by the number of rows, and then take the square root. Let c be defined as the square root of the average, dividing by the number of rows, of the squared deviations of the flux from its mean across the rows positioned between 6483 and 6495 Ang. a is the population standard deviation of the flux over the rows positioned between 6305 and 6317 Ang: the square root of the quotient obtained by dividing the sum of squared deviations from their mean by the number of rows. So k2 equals 4.4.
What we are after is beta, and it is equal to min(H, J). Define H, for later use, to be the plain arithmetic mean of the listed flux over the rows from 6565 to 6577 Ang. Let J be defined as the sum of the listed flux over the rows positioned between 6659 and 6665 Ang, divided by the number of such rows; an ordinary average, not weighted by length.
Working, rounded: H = 56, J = 54.8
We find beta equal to 54.8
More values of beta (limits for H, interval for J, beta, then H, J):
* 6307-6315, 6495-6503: 49.8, 55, 49.8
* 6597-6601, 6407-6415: 51.9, 52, 51.9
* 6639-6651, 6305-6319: 54.0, 57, 54.0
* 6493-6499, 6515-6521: 51.2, 51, 57.1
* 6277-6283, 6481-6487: 56.0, 56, 56.0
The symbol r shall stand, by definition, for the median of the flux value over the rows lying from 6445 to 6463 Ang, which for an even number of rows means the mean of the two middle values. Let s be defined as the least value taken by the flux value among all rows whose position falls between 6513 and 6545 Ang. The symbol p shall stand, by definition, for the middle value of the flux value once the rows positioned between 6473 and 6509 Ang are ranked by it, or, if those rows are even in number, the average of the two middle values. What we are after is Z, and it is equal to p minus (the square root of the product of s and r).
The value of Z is 10.3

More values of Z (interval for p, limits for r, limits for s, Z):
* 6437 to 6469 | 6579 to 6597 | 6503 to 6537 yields 8.9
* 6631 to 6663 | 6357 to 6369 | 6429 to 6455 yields 7.8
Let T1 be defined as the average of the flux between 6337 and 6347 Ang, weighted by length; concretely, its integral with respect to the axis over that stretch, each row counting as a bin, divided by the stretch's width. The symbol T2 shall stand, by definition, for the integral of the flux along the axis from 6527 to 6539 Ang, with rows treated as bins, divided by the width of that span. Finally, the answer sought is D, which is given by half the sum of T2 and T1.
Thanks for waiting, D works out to 56.8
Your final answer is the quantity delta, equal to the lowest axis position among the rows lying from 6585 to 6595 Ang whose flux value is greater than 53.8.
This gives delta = 6586.0 Ang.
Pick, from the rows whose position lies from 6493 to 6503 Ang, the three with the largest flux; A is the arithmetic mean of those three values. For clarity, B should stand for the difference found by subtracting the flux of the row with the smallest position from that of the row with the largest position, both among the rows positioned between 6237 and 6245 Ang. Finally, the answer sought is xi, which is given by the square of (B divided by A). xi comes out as 0.004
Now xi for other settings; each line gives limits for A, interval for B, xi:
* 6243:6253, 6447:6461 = 0.039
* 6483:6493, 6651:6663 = 0.008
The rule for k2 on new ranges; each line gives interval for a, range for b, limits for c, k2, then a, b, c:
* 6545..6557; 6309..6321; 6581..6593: 2.8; 3.2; 4.6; 4.2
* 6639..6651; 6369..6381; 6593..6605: 1.4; 3.4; 4.6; 2.6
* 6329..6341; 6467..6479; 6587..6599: 5.3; 4.0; 3.9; 5.2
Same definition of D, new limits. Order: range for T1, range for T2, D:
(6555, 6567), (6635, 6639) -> 56.7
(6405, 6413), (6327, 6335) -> 52.0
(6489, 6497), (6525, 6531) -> 55.0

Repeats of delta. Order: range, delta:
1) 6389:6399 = 6396.0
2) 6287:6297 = 6290.0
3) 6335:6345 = 6336.0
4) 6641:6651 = 6642.0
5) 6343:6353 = 6346.0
